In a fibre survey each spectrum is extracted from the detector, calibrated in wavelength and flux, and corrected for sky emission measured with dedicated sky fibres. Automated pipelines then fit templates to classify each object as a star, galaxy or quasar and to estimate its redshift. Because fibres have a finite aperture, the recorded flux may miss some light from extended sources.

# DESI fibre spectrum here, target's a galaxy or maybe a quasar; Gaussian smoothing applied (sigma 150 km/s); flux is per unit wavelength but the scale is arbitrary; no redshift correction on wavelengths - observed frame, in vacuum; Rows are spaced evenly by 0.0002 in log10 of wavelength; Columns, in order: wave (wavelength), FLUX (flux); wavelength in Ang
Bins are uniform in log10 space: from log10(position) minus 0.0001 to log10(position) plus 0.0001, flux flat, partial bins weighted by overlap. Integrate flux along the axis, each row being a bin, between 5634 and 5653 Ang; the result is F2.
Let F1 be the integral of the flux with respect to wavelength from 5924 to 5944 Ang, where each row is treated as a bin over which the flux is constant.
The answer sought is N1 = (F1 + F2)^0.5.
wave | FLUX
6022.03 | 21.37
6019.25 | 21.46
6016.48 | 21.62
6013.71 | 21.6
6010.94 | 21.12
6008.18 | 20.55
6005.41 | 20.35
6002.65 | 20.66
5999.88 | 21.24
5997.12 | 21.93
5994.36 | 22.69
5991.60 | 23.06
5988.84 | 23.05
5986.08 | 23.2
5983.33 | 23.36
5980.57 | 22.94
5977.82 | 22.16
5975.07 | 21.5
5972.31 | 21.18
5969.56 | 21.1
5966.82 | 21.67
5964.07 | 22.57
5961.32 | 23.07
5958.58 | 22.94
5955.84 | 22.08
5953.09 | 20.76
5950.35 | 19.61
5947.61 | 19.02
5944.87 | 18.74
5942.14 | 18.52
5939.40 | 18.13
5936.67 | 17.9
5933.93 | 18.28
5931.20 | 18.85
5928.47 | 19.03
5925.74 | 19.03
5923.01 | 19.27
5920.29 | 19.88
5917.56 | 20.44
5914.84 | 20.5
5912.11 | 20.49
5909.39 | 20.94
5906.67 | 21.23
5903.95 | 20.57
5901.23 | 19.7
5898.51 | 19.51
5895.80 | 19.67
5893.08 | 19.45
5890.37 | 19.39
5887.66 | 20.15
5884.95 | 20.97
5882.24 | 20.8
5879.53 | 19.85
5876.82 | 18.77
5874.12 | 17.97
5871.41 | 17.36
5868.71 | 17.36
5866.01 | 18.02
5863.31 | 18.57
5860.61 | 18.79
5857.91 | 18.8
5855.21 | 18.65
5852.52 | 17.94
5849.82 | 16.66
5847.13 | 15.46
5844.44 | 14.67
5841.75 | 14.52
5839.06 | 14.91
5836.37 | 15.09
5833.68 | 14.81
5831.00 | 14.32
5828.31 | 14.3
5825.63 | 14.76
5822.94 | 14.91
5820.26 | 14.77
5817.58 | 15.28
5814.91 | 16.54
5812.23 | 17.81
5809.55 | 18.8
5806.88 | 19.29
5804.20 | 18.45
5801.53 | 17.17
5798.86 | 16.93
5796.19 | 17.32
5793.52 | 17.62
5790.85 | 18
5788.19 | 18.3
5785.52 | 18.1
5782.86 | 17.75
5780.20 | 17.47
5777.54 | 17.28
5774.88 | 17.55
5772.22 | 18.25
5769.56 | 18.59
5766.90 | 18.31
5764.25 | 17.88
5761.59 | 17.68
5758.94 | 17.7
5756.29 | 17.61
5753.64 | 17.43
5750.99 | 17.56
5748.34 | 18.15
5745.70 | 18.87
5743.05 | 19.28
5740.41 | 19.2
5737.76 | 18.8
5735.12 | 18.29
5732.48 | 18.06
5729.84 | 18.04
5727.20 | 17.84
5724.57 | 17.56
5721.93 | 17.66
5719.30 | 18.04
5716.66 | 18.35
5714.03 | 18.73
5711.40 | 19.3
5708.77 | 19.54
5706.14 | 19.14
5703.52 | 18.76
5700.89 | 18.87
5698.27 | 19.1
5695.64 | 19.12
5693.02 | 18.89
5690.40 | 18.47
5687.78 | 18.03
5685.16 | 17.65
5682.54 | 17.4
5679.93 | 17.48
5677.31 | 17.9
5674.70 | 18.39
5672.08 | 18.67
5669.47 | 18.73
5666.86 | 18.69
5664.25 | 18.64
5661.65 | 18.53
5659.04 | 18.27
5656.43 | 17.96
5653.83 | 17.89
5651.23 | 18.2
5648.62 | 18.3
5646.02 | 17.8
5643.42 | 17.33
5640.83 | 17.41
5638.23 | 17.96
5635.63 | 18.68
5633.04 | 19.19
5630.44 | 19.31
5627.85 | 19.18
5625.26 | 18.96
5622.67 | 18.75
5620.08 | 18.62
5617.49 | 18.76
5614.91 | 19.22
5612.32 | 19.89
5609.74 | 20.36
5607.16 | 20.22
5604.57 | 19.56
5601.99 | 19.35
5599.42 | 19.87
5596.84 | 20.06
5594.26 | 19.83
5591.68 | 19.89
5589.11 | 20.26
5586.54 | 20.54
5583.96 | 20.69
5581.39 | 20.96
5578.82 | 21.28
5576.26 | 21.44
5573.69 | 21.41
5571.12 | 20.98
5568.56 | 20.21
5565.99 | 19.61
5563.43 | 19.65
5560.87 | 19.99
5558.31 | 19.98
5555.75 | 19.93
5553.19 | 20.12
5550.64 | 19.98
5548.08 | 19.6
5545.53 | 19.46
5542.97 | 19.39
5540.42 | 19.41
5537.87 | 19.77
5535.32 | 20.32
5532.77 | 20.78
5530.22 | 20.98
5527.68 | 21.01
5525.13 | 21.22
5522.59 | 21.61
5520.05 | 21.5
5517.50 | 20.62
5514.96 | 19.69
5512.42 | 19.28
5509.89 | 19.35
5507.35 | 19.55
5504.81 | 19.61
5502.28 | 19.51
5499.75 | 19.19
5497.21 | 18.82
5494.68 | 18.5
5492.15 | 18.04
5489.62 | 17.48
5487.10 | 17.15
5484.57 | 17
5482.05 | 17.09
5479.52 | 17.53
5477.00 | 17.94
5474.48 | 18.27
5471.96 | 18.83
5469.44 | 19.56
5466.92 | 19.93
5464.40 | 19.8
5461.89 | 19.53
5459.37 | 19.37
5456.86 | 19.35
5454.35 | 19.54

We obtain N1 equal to 26.7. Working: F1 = 371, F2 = 342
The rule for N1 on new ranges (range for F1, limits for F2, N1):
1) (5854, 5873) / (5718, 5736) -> 25.9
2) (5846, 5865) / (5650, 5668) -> 25.9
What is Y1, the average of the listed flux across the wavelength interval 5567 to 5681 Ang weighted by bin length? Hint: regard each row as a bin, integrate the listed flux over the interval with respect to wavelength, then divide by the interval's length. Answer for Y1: 19.2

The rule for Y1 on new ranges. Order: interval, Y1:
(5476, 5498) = 17.7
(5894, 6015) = 20.8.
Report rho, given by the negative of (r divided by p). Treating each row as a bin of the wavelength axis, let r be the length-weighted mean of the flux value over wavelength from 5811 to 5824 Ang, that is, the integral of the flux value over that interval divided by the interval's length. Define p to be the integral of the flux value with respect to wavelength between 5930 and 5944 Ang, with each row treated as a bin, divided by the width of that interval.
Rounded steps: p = 18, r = 15.9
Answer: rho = -0.87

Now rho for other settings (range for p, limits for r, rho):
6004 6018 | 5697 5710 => -0.91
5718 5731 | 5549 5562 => -1.12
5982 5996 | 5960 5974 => -0.95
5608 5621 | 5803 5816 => -0.94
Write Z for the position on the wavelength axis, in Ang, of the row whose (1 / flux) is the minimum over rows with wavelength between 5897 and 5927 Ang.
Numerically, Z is 5906.67 Ang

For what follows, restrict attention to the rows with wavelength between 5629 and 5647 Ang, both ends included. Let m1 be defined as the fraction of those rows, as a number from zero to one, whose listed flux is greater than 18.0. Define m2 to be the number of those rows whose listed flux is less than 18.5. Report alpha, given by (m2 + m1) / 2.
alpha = 2.2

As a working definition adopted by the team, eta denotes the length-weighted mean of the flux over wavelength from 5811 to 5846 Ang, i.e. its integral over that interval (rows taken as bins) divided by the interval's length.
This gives 15.1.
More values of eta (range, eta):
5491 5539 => 20.0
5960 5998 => 22.4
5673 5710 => 18.5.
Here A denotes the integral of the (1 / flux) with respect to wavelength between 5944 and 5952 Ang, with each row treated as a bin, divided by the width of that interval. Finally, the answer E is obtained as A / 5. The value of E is 0.0104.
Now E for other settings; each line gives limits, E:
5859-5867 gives 0.0108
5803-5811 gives 0.0106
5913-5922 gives 0.0099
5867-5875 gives 0.0114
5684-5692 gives 0.0111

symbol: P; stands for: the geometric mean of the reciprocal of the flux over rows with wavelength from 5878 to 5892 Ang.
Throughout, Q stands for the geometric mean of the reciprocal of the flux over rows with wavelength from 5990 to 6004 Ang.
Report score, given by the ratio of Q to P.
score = 0.92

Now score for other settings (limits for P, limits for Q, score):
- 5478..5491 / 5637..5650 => 0.97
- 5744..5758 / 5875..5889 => 0.89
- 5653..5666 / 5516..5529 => 0.86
